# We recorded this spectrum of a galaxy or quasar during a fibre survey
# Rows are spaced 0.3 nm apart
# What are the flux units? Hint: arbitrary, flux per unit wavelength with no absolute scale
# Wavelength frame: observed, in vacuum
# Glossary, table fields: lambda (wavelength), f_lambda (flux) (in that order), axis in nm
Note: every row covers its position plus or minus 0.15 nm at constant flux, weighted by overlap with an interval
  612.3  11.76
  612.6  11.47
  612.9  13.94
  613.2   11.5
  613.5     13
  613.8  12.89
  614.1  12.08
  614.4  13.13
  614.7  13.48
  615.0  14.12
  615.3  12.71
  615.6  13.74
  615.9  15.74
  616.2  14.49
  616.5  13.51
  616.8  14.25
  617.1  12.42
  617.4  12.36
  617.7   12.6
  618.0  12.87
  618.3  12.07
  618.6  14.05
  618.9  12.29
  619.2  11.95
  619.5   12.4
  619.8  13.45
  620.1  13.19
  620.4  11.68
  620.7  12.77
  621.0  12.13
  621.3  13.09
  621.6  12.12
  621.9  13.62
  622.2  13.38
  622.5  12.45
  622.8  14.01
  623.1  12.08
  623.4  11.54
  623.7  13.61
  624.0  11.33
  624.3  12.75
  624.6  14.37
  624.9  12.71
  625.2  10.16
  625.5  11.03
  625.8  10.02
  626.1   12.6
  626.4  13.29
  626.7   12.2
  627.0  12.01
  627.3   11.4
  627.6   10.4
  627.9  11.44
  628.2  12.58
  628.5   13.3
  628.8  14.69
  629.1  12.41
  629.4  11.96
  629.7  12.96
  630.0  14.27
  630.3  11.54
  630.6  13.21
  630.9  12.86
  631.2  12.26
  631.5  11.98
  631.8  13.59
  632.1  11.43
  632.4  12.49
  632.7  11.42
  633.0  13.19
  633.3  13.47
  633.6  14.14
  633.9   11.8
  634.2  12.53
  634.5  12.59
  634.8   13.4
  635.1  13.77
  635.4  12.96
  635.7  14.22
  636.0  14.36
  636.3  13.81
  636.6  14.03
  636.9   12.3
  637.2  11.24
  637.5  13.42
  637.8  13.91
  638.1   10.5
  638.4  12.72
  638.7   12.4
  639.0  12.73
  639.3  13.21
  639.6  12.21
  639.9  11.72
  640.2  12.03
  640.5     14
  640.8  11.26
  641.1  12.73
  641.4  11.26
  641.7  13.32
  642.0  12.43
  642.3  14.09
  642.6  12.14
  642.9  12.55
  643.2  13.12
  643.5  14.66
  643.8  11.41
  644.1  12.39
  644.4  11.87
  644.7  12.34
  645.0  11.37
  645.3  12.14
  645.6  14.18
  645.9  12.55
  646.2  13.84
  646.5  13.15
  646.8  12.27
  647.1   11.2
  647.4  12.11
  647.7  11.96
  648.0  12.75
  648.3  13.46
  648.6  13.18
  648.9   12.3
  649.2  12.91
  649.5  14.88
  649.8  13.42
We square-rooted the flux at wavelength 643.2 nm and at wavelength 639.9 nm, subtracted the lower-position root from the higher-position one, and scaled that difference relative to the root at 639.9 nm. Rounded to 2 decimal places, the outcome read 0.06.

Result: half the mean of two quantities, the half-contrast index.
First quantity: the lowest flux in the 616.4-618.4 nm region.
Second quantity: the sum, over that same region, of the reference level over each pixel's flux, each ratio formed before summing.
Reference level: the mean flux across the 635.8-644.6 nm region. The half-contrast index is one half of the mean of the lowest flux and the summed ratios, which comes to 4.75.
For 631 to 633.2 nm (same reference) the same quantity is 4.66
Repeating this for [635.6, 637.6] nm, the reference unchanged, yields 4.49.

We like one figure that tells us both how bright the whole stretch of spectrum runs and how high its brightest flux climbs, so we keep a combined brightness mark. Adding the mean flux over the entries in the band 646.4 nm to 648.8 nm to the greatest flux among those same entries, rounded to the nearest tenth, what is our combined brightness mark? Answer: 26.0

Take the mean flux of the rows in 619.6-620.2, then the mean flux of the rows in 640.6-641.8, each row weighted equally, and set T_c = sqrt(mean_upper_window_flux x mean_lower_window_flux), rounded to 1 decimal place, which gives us 12.7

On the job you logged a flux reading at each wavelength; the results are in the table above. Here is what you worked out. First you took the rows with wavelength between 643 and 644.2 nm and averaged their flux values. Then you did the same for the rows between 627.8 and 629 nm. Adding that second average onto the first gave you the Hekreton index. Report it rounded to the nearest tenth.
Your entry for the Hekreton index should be 25.9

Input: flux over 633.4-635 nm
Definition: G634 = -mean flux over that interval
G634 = -12.9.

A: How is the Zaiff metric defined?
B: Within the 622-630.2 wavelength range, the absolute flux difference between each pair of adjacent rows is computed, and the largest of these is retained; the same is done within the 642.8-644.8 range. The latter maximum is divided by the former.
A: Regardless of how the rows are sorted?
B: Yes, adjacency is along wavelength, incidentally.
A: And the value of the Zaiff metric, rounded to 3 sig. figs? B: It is 1.26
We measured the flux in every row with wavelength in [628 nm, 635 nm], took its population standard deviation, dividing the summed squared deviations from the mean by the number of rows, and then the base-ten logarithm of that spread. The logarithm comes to -0.053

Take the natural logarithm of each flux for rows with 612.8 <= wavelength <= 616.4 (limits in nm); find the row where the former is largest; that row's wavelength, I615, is 615.9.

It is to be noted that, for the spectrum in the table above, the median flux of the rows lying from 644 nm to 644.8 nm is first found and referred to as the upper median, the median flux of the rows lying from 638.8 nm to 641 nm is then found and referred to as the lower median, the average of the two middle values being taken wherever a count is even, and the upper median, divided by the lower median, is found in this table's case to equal 1.011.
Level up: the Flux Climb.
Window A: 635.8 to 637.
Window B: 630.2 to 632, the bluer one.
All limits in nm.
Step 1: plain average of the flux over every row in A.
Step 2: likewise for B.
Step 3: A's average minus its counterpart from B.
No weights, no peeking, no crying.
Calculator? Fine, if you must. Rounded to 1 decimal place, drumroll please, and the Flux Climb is 1.1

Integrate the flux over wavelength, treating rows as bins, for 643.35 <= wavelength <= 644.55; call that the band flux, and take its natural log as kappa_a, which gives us 2.7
